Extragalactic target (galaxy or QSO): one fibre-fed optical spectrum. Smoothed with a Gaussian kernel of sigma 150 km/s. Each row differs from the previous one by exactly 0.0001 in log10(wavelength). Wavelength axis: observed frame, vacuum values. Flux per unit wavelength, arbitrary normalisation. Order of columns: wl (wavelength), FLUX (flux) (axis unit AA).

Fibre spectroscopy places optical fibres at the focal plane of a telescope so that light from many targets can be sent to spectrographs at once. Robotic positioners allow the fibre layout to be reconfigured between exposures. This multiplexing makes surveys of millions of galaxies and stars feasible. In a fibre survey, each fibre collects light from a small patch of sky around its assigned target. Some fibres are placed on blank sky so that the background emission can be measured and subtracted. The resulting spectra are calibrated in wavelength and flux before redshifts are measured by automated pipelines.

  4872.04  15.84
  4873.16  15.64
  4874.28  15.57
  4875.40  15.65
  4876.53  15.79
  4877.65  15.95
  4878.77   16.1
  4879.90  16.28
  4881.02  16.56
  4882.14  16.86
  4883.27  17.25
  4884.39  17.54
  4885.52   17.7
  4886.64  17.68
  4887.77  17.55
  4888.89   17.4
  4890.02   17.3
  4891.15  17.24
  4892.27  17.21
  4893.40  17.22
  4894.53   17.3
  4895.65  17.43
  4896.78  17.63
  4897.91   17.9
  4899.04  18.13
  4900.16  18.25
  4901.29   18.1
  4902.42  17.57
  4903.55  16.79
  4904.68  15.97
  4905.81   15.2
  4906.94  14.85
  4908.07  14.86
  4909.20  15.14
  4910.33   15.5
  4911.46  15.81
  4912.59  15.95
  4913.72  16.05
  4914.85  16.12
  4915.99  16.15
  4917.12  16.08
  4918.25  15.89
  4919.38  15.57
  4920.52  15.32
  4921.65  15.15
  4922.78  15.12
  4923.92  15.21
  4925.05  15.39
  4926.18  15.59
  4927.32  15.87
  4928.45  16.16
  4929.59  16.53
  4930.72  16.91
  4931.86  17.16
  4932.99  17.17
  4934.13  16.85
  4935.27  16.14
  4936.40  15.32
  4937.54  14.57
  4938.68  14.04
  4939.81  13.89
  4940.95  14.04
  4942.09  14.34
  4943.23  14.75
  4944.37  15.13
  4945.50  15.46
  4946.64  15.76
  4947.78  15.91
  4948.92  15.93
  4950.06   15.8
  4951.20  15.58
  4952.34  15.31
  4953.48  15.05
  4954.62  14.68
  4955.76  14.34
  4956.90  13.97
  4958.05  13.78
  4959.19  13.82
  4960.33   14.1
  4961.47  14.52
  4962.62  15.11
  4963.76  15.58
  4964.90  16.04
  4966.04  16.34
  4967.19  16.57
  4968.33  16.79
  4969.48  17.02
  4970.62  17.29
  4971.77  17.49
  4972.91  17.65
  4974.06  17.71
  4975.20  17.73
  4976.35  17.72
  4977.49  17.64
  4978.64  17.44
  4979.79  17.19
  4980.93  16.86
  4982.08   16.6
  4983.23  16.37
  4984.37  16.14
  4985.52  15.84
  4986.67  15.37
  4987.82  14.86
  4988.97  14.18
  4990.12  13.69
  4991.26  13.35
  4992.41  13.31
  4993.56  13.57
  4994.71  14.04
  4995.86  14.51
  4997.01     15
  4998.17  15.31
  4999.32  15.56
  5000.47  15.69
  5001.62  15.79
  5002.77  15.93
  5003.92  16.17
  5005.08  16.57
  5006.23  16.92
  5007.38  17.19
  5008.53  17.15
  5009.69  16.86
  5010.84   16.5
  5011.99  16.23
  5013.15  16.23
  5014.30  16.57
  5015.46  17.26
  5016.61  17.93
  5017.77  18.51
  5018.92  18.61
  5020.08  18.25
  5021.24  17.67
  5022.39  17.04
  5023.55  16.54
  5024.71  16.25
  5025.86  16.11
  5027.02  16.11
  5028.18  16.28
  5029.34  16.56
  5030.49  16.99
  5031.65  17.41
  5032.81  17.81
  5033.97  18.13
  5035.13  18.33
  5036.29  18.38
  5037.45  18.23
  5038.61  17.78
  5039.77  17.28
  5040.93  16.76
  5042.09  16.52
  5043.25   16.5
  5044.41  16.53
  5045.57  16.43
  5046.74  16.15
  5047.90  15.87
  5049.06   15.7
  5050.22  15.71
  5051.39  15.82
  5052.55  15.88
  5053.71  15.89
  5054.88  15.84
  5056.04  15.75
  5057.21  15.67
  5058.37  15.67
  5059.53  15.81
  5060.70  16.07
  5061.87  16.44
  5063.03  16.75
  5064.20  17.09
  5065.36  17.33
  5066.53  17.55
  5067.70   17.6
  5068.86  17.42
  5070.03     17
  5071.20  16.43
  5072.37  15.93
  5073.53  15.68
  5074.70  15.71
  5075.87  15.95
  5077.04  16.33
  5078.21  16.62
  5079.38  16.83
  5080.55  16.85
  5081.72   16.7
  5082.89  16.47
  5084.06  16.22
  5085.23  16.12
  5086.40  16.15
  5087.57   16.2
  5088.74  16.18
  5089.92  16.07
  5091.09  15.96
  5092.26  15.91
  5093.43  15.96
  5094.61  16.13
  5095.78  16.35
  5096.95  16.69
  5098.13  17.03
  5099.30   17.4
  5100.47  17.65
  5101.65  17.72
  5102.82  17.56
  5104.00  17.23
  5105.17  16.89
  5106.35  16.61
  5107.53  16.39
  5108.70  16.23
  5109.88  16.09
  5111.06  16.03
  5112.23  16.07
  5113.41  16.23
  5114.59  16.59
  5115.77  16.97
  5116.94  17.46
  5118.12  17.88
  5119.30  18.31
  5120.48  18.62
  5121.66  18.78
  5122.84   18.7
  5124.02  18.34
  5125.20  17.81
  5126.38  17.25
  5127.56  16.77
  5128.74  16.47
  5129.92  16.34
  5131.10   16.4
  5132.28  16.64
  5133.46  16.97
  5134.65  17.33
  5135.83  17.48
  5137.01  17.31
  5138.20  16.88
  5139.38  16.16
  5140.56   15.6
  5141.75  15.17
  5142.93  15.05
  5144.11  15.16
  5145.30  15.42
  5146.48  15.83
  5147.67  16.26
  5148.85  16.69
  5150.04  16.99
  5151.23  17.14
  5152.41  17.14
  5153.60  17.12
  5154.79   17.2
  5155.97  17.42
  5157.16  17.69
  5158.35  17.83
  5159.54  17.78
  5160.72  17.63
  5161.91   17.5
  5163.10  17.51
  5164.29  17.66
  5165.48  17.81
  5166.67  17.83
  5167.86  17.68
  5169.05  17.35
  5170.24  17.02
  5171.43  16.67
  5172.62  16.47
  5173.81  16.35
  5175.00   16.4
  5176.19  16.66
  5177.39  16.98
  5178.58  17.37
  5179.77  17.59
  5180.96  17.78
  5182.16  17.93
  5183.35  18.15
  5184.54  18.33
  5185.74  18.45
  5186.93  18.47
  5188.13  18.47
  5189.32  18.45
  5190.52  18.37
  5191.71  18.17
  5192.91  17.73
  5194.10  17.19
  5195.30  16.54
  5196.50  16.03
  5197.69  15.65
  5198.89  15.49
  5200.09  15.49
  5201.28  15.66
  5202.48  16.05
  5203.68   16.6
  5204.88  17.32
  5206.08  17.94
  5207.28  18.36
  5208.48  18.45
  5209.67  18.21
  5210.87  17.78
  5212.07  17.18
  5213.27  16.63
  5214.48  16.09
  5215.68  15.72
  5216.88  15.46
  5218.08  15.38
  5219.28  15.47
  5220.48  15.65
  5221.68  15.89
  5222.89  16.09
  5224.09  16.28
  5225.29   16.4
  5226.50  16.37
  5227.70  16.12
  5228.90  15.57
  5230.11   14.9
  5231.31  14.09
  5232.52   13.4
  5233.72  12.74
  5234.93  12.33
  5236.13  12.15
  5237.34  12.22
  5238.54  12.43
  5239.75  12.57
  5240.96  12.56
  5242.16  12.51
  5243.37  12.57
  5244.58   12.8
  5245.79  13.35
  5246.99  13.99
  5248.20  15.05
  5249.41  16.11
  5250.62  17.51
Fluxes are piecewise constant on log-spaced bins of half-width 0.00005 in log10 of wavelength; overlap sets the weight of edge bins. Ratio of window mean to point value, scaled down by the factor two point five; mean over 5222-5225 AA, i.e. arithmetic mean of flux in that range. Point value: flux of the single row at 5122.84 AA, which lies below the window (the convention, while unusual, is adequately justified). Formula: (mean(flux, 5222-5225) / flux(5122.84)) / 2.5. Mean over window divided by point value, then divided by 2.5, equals 0.346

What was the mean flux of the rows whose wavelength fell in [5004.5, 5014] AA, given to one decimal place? 16.7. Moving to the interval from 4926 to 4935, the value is 16.5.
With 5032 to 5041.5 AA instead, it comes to 17.8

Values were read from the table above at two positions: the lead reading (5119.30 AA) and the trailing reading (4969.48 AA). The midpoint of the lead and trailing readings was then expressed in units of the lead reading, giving 0.96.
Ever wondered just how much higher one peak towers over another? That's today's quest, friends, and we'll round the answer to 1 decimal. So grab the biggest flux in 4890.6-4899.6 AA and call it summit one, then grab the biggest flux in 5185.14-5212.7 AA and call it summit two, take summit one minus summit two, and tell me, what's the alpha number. -0.3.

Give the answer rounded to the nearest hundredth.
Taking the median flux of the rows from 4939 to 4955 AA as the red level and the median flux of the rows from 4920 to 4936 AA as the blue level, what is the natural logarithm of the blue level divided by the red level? 0.05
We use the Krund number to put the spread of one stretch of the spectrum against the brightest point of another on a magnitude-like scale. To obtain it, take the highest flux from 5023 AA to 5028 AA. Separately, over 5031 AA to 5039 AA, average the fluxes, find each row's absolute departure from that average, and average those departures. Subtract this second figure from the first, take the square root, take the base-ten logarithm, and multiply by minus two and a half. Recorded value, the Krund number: -1.51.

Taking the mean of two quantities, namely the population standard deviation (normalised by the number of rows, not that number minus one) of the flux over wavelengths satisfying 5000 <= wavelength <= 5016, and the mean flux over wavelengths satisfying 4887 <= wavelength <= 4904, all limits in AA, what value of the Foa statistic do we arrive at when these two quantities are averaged 9.02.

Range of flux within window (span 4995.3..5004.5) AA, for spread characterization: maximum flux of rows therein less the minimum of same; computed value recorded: 1.7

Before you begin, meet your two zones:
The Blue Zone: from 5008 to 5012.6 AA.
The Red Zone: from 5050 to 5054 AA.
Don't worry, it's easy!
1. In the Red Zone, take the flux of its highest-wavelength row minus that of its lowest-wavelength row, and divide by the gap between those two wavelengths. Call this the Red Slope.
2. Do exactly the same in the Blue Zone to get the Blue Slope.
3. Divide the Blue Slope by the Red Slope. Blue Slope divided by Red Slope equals -5.2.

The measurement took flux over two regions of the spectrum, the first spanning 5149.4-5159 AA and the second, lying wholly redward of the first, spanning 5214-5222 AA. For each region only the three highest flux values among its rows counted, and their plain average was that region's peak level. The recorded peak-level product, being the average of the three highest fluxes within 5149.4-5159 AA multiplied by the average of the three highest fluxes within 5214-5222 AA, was 281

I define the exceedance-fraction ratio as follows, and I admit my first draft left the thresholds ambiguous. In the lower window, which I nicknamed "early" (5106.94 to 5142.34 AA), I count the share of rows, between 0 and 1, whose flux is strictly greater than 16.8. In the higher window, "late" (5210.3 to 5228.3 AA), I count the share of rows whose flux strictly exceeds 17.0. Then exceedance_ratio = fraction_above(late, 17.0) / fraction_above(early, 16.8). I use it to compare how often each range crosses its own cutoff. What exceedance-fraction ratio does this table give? 0.3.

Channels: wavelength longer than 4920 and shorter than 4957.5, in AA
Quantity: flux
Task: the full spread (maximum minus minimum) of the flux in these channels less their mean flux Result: -12.1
